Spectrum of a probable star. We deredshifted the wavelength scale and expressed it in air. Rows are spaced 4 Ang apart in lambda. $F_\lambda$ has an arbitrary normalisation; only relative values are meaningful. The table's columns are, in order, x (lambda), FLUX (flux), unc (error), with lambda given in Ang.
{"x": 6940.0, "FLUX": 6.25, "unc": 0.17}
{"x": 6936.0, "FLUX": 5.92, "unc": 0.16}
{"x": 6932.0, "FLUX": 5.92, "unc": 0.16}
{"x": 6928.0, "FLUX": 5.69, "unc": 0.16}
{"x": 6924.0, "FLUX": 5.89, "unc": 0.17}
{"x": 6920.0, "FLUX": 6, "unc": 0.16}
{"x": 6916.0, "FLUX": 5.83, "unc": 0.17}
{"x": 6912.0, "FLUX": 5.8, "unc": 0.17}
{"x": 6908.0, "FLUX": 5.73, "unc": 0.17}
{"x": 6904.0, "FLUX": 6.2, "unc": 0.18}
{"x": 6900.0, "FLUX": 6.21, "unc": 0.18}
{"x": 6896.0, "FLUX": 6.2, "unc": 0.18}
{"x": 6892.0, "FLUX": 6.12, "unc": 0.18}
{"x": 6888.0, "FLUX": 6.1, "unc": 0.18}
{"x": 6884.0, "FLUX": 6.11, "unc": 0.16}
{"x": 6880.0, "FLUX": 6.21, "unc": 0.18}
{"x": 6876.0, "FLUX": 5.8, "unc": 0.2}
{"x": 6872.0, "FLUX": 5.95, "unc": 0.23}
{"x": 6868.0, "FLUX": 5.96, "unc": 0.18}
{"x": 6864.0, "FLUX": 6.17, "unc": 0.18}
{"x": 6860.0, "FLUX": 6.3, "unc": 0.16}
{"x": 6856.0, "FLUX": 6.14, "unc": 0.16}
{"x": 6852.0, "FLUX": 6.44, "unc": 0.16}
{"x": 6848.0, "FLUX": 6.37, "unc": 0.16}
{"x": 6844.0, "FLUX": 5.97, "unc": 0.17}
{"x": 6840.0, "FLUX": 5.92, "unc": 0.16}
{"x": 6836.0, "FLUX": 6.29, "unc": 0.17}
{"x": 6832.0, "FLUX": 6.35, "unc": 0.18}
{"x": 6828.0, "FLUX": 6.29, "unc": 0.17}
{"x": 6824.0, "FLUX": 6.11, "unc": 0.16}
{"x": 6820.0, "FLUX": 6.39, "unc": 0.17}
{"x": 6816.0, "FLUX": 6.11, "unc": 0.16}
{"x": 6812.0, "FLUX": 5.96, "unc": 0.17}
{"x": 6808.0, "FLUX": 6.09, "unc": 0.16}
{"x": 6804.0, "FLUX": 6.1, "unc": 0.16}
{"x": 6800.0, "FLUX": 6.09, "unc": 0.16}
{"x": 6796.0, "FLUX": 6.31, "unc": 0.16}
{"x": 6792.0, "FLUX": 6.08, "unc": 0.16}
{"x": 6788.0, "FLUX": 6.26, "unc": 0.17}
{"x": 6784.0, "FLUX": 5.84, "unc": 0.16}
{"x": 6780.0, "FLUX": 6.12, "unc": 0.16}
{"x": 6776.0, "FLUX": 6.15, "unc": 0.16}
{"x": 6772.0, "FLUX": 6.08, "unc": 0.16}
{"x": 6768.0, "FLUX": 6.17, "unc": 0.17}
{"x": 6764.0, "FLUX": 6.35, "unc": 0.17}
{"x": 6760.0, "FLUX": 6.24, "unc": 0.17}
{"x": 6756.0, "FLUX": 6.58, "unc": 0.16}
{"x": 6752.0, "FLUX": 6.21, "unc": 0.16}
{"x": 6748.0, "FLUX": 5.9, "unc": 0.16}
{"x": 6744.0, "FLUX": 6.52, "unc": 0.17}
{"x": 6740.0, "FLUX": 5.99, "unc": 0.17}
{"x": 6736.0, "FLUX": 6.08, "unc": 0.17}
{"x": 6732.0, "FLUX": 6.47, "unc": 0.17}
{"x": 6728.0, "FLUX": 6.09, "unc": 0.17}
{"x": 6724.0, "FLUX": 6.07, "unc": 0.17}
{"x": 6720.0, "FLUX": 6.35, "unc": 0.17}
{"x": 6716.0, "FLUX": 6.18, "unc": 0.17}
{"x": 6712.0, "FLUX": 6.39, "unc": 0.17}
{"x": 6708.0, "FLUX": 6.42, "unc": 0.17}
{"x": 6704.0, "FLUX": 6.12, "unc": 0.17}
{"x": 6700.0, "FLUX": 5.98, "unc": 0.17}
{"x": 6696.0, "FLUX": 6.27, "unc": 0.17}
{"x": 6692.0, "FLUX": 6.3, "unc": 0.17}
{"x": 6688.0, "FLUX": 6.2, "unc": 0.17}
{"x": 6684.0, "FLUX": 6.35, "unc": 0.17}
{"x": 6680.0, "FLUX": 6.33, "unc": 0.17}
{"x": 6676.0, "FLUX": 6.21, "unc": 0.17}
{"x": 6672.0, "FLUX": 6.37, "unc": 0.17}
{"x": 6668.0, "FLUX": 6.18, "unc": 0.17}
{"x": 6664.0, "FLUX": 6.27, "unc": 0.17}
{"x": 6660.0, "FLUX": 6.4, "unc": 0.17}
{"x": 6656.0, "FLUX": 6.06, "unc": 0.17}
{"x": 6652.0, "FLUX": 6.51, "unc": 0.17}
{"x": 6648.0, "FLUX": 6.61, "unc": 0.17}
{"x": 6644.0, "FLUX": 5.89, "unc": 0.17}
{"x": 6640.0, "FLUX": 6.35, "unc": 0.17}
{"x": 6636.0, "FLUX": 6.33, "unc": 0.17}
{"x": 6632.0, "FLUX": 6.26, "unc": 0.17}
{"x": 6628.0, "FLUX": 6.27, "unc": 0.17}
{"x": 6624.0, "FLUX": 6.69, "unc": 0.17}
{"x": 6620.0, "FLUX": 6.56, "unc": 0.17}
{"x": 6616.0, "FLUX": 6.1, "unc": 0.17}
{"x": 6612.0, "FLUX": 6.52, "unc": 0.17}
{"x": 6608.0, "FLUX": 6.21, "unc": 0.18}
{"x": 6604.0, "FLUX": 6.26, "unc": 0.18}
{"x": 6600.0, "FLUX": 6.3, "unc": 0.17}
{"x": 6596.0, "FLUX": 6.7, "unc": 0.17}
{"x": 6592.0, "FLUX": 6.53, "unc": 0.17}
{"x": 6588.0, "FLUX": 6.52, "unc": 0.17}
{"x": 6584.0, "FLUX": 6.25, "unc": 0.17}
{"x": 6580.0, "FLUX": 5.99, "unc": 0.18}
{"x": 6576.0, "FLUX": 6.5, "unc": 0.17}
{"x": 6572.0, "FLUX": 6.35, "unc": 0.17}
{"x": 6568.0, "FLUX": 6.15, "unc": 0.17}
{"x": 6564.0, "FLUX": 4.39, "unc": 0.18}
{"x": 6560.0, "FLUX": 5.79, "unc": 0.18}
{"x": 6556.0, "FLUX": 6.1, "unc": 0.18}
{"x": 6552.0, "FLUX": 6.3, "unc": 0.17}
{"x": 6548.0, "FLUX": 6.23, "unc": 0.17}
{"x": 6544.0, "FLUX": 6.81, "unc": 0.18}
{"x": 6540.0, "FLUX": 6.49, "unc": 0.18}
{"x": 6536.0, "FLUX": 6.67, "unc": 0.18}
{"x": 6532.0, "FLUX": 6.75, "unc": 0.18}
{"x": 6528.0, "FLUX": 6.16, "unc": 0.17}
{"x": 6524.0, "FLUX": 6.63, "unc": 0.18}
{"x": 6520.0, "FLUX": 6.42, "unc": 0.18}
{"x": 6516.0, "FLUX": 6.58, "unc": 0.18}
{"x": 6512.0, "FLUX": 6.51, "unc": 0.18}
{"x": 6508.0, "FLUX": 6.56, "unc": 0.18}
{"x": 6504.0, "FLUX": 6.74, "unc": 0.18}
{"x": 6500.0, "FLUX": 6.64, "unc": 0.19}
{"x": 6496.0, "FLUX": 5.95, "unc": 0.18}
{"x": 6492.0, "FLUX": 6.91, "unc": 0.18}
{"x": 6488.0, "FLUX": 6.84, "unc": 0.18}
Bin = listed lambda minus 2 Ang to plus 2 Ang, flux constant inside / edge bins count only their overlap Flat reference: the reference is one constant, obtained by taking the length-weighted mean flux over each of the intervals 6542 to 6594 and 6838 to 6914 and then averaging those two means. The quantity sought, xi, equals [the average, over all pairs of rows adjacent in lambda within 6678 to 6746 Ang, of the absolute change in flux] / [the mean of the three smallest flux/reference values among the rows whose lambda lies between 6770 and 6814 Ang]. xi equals 0.20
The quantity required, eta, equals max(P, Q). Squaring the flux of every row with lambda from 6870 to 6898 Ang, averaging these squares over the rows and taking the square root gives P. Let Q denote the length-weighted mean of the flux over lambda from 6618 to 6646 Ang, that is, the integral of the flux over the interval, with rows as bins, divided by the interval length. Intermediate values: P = 6.07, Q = 6.34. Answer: 6.3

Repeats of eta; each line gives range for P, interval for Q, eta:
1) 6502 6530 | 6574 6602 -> 6.5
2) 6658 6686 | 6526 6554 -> 6.5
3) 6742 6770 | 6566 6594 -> 6.3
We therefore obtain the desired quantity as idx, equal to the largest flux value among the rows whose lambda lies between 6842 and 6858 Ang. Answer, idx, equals 6.44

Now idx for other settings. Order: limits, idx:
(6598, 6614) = 6.52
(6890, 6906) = 6.21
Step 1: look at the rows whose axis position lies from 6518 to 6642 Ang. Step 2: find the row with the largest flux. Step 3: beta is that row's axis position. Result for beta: 6544.0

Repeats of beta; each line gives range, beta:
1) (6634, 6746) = 6648.0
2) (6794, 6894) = 6852.0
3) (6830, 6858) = 6852.0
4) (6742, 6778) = 6756.0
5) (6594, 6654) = 6596.0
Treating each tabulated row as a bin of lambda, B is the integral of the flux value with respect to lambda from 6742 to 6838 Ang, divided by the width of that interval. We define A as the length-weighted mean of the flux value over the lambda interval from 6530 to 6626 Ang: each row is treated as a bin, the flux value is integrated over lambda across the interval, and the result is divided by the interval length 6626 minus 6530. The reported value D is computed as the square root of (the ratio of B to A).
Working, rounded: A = 6.30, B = 6.19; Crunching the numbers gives 0.99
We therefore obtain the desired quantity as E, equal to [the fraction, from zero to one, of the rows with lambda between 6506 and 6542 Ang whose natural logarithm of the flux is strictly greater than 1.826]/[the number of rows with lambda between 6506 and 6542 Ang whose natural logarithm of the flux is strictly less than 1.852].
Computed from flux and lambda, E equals 0.89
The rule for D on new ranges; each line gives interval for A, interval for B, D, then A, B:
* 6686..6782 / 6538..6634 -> 1.00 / 6.22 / 6.26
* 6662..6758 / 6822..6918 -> 0.99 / 6.24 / 6.11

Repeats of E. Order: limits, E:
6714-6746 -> 0.06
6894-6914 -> 0.04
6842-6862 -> 0.15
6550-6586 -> 0.06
